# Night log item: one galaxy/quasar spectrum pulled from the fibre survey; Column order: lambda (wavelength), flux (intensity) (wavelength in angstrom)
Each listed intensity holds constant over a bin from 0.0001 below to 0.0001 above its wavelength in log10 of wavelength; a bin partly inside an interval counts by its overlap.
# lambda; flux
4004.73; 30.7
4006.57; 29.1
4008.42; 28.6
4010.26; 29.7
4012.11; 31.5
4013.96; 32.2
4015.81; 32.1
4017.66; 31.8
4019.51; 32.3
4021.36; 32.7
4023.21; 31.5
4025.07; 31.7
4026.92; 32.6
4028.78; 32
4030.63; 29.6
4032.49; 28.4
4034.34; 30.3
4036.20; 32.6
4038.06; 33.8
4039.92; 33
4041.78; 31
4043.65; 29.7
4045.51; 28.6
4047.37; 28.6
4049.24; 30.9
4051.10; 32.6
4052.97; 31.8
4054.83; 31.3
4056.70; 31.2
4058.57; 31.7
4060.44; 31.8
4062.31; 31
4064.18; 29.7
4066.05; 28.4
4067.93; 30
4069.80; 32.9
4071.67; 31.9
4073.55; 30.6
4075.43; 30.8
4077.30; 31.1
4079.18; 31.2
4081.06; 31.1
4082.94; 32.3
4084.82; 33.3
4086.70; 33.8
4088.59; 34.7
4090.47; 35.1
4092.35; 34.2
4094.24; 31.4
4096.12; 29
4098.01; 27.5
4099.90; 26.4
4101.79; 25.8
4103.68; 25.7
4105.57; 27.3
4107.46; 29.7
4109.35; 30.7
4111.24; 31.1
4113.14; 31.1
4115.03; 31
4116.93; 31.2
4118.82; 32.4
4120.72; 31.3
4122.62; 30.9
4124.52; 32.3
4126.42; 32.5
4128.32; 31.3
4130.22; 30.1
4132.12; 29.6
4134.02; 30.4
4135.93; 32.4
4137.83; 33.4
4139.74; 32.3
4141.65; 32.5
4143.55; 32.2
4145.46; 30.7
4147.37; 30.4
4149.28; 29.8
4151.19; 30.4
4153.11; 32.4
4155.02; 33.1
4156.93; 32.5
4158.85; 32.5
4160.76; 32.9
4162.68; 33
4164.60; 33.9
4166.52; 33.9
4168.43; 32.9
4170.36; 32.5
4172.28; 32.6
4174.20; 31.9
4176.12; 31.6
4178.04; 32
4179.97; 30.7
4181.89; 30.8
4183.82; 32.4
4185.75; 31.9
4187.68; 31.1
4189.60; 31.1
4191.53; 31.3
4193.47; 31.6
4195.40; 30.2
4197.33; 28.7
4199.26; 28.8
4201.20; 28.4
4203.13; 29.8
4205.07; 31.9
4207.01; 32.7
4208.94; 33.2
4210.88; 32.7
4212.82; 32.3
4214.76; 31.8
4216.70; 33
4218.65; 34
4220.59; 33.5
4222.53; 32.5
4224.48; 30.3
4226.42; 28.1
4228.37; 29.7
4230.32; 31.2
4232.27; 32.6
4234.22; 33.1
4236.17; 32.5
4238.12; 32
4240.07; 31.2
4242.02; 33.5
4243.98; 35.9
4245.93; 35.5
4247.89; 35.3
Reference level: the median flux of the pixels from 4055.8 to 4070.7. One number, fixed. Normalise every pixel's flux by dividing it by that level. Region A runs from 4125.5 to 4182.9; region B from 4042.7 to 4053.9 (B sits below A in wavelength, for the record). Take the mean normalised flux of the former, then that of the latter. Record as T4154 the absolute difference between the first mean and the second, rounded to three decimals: 0.050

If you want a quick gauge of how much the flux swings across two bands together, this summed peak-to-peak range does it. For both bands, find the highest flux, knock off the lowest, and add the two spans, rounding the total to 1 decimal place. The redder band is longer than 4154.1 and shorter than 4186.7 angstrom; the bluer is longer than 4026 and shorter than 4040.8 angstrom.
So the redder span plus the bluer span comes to 8.6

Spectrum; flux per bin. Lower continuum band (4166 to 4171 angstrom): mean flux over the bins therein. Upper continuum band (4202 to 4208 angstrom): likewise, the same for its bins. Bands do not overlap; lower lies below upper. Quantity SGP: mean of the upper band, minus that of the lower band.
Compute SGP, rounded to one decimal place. -1.6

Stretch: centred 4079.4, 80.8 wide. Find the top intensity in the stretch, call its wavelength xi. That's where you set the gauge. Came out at 4090.47 angstrom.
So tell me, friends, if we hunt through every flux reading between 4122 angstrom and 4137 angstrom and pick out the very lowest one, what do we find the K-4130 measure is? 29.6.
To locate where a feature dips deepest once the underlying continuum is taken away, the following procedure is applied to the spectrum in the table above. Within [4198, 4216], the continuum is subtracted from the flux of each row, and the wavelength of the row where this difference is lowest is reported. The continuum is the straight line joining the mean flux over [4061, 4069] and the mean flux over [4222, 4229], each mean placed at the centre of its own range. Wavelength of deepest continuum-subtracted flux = 4201.20 angstrom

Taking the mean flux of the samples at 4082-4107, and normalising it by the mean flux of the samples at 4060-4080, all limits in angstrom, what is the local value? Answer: 0.99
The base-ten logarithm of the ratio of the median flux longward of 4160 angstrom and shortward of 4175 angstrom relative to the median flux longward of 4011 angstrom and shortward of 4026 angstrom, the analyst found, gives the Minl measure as 0.013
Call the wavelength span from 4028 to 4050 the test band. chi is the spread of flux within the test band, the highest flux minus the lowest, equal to 5.4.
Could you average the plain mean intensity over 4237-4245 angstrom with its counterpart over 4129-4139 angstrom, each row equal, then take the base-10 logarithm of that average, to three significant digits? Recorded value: 1.51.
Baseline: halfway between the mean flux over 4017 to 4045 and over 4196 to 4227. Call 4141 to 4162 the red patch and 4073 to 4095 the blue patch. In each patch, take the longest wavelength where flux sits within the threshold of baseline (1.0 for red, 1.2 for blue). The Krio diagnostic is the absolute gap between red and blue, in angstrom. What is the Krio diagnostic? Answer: 58.9 angstrom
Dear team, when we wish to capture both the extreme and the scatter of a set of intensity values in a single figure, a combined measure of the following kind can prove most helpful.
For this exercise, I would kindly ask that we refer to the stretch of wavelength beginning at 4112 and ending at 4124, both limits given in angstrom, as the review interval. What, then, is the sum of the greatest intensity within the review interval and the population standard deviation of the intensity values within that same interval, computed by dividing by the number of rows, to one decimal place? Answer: 32.9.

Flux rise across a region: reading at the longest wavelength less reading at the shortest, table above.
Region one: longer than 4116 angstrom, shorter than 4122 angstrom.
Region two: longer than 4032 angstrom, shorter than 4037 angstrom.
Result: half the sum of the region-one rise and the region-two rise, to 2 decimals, 2.15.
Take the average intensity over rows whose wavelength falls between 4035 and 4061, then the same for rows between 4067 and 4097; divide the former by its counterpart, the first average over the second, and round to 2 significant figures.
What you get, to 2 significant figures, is 0.98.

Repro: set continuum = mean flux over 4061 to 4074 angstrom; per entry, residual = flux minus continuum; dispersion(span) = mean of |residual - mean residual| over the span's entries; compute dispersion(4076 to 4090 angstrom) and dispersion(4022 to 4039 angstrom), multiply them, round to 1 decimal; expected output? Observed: 1.6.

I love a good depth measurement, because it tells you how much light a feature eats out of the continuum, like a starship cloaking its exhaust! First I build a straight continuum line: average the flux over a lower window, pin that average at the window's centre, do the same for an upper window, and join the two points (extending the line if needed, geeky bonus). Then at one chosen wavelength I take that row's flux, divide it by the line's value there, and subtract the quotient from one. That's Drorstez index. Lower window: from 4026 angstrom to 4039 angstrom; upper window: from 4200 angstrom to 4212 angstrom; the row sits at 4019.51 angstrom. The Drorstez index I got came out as -0.031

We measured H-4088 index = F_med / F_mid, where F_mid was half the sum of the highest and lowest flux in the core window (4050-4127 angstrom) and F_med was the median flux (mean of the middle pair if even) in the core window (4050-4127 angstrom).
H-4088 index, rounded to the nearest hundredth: 1.03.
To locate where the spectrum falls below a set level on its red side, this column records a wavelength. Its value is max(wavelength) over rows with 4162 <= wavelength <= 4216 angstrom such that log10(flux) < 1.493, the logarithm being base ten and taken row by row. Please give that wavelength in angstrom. 4203.13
